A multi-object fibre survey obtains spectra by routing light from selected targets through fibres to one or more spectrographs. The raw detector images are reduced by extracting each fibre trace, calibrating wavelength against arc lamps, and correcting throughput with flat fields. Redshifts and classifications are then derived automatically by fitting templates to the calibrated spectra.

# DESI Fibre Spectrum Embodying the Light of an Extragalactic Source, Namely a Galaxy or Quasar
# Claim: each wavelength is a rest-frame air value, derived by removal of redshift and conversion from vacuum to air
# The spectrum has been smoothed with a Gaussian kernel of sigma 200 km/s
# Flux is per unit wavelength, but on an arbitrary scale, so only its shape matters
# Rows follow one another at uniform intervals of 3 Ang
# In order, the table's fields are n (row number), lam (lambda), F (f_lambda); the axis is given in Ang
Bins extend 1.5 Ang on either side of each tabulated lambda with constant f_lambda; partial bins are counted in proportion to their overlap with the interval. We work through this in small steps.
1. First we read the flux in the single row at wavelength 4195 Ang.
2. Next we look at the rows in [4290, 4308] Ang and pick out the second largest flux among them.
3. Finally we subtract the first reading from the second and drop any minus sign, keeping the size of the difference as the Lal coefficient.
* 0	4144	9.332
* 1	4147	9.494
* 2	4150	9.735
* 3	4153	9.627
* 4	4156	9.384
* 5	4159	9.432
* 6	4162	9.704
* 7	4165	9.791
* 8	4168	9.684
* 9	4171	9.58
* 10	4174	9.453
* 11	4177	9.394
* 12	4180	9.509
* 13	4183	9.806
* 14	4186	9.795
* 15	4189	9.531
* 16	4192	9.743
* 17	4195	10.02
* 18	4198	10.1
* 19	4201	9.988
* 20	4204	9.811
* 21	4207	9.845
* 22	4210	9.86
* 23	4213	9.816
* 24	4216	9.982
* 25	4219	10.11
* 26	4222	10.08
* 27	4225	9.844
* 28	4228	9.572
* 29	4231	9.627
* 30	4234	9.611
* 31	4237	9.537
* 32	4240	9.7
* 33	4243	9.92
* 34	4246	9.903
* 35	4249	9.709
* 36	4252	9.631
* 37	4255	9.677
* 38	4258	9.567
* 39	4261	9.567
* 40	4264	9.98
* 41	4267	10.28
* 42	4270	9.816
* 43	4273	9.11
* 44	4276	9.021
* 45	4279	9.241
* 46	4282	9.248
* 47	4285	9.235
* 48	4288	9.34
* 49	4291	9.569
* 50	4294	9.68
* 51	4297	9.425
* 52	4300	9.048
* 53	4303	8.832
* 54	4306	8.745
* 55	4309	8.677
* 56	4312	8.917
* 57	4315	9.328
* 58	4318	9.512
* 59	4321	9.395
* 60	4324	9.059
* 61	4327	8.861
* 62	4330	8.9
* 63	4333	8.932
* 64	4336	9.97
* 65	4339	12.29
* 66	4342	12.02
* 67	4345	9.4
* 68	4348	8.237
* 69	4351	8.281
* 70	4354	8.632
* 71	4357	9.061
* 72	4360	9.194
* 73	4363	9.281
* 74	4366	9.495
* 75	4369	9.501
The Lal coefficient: 0.5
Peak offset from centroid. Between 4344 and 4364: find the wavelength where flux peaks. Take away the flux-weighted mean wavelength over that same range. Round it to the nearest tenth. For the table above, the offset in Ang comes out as -9.1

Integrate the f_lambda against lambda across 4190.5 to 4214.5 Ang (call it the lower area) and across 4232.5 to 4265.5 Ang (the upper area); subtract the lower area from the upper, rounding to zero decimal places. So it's 83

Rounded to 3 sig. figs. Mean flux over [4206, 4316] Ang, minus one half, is 9.04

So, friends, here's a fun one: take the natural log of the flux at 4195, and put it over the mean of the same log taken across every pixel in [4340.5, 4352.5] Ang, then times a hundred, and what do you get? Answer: 103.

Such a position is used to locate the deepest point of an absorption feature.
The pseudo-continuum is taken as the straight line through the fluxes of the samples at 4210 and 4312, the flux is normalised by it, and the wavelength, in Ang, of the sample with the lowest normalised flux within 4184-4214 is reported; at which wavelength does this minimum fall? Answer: 4189 Ang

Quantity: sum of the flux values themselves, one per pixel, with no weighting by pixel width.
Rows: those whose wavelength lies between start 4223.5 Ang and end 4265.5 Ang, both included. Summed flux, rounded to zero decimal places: 136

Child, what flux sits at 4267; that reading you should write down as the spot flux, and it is 10.28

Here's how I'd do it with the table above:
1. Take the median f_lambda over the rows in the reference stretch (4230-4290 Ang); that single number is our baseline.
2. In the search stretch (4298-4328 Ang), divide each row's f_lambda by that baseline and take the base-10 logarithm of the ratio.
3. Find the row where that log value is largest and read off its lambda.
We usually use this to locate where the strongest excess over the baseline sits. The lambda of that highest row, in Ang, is 4318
